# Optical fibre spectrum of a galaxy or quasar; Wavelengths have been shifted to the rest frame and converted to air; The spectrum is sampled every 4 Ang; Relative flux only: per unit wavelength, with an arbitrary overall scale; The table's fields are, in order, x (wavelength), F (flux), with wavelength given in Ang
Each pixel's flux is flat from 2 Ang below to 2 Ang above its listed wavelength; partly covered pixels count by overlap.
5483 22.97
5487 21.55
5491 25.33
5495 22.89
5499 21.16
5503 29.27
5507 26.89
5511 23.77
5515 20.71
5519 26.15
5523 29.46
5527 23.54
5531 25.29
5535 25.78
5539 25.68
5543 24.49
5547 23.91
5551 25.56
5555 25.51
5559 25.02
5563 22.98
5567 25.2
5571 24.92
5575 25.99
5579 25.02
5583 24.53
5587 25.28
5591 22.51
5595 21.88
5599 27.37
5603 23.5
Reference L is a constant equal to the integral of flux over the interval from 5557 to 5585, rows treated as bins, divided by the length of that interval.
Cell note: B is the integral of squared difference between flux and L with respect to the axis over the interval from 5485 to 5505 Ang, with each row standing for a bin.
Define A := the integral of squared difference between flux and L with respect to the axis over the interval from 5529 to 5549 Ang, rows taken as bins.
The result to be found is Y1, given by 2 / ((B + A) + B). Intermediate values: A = 11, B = 191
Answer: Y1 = 0.0051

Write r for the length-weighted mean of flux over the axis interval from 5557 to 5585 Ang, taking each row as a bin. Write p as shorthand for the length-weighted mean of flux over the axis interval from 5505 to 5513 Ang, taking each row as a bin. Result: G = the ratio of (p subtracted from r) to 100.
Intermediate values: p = 25.3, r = 24.8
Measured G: -0.005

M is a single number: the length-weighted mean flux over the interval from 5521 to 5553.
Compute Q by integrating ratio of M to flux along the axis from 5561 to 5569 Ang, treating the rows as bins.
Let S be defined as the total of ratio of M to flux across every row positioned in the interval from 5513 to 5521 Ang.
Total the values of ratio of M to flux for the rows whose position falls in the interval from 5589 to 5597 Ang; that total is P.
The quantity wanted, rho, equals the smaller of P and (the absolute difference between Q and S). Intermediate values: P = 2.30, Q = 8.47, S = 2.20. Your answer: 2.30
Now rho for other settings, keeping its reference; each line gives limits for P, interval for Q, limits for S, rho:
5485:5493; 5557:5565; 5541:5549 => 2.19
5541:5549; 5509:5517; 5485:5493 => 2.10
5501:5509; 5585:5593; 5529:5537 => 1.82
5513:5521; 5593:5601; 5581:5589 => 2.20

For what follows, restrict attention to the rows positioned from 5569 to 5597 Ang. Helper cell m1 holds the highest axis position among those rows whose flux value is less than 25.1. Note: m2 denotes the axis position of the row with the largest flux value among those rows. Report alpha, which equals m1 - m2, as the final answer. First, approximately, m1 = 5595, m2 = 5575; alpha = 20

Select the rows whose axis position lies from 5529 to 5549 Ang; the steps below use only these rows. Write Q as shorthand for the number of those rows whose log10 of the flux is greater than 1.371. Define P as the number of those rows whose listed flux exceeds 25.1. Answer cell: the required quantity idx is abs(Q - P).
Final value 2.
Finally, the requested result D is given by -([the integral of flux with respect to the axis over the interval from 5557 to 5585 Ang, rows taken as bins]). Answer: -695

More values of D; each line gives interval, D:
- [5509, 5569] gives -1492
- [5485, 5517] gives -766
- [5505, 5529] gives -602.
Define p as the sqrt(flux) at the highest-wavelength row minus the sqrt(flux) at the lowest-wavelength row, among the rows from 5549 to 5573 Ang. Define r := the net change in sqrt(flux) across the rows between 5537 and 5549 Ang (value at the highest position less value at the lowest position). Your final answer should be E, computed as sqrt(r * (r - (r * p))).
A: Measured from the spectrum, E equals 0.18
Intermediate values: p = -0.06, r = -0.18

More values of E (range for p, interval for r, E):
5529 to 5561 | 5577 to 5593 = 0.26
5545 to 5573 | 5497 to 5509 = 0.55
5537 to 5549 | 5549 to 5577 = 0.05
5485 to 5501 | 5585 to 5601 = 0.21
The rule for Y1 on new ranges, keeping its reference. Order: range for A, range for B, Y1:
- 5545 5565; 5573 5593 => 0.0259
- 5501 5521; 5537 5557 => 0.0101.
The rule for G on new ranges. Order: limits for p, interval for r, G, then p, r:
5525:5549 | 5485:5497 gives -0.015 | 24.8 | 23.3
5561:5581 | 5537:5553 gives 0.001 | 24.8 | 24.9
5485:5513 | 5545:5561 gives 0.006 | 24.4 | 25.0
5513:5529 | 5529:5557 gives 0.002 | 25.0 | 25.2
